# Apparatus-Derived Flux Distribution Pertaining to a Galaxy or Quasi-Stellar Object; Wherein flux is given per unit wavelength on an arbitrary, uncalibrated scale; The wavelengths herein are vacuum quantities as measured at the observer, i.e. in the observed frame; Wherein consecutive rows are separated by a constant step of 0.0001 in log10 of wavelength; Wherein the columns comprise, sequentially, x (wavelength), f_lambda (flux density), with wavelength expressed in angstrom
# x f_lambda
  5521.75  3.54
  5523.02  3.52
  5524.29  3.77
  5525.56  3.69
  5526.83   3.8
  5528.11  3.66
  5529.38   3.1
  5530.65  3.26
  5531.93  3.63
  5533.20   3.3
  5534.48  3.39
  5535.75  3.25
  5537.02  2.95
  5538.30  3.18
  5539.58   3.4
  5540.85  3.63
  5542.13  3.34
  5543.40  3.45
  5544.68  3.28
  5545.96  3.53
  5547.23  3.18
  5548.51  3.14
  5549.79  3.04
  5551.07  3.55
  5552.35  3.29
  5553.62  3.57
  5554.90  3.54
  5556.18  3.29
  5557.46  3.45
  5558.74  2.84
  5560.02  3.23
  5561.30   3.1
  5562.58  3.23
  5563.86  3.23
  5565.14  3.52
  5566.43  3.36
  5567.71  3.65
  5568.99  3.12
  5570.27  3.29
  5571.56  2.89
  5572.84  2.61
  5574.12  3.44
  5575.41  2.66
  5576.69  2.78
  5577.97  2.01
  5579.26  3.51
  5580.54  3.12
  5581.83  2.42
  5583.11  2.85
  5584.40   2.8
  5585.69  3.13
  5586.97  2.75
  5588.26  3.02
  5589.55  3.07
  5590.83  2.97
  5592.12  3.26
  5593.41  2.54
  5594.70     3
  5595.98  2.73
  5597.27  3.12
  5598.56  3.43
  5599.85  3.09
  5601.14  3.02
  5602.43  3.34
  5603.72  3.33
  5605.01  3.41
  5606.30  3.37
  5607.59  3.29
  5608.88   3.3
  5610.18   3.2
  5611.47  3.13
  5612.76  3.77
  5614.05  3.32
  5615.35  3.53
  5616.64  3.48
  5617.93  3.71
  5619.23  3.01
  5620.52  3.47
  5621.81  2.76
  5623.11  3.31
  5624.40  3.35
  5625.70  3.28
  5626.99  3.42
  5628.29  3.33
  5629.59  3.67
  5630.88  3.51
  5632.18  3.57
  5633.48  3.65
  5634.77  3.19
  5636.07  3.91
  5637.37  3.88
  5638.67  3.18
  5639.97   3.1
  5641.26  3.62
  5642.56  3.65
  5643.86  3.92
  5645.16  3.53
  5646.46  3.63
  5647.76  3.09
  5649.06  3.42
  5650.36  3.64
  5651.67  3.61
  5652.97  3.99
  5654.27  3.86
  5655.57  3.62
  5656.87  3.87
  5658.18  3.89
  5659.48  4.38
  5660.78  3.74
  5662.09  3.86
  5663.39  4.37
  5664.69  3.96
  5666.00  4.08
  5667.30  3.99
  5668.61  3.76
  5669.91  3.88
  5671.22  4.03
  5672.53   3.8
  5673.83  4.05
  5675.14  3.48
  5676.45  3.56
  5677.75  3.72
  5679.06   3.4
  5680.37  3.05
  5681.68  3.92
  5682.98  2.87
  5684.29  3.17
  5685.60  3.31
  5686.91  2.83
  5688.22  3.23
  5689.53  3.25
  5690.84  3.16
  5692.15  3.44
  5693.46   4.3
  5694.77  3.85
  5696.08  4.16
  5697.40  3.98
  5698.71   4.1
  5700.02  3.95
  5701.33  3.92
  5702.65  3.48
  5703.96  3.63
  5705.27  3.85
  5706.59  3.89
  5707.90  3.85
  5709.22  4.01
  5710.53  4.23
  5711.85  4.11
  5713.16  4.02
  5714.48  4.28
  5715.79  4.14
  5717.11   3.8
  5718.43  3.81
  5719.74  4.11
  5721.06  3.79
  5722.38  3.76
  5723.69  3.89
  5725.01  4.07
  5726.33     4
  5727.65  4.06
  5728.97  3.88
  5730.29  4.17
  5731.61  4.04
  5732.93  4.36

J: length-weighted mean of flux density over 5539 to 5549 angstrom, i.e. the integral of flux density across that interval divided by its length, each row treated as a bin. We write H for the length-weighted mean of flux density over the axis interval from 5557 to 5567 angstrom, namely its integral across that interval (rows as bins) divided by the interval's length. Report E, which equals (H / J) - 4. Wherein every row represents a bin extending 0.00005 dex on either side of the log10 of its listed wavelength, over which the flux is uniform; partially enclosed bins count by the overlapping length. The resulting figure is -3.04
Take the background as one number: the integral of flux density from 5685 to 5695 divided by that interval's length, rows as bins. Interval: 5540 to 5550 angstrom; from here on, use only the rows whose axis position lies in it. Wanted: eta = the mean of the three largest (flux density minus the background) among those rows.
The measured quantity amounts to 0.13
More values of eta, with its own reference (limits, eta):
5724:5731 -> 0.70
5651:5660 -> 0.68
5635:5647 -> 0.50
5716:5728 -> 0.68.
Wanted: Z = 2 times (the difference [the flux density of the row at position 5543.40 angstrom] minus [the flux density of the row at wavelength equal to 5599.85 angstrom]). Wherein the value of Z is 0.7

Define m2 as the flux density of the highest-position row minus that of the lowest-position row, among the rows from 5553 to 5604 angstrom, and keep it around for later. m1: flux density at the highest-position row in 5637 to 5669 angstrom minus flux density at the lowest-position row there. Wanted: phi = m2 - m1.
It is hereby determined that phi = -0.1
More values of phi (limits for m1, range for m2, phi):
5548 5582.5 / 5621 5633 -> 1.5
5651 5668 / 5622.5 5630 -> 0.0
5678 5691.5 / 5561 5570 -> 0.3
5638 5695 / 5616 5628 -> -0.7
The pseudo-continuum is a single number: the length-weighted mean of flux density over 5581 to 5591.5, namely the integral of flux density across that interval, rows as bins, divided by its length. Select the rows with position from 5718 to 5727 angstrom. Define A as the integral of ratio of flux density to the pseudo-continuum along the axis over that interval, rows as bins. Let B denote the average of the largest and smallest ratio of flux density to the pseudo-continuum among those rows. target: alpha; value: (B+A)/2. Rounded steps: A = 12.3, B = 1.37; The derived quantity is 6.8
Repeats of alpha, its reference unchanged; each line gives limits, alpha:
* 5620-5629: 5.7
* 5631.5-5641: 6.4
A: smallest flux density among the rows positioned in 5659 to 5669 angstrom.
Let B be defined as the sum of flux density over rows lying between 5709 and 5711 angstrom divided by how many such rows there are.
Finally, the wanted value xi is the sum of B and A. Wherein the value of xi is 7.9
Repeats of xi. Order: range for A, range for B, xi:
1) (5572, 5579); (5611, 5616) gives 5.4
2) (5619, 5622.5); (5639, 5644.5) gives 6.3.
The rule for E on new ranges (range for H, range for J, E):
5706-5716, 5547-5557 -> -2.78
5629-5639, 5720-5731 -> -3.09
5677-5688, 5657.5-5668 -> -3.18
